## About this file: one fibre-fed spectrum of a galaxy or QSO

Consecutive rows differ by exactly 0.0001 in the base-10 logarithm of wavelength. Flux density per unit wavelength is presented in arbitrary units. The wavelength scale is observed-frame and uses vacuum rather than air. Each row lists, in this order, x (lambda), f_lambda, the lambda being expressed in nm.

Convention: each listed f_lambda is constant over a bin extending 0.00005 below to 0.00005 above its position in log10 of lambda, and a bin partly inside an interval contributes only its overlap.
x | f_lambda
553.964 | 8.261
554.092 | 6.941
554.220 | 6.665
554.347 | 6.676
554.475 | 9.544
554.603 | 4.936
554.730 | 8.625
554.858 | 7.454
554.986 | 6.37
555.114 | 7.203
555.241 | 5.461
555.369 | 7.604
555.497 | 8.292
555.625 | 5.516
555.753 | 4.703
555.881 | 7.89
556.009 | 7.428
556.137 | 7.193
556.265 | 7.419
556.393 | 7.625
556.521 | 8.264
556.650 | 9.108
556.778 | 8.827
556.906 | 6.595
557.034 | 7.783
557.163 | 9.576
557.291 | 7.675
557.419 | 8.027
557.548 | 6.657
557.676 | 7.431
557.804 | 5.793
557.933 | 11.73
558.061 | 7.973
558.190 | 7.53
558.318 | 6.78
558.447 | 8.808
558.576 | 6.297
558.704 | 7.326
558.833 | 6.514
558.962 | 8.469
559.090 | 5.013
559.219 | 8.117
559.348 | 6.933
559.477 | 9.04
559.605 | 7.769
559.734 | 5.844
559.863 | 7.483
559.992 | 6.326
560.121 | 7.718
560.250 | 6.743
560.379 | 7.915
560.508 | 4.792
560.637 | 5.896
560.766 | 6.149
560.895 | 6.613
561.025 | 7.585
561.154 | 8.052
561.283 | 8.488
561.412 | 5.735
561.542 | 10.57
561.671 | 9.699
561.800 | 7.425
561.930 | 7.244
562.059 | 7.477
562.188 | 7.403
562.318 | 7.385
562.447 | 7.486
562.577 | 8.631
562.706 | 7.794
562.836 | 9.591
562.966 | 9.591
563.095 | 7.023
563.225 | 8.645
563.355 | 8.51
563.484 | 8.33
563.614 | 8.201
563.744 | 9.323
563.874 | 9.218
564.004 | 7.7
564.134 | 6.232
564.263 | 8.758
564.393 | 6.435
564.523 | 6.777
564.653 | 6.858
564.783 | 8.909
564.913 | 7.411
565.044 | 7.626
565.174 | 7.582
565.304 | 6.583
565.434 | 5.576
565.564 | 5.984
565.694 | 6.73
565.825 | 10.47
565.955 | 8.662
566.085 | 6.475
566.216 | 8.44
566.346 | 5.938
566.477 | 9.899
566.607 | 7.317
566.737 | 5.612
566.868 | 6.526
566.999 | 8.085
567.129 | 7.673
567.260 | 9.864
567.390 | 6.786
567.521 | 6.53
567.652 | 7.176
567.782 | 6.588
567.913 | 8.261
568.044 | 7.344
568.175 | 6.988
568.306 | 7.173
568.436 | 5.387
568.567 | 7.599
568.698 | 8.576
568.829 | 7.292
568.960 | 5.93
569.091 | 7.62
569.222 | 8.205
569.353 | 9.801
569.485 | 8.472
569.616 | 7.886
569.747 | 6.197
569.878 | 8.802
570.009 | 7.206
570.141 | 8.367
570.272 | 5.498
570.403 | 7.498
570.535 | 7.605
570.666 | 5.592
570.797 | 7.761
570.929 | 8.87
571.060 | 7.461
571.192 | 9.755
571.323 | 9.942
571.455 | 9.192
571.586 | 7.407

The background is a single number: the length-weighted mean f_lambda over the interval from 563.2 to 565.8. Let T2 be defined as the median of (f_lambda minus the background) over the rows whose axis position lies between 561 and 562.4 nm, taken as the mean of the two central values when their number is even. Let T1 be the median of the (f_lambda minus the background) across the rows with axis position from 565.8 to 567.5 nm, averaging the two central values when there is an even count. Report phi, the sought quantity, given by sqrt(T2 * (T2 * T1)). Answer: 0.033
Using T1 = 0.08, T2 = -0.12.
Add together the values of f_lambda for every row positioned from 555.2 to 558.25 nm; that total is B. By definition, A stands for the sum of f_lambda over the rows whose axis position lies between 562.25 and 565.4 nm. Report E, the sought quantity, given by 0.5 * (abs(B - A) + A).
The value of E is 100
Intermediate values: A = 191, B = 182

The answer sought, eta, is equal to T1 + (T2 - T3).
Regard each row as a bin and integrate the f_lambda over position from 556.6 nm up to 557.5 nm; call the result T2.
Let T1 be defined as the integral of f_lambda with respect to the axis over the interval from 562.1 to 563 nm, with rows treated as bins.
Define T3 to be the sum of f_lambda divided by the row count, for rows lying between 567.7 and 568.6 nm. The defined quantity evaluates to 7.7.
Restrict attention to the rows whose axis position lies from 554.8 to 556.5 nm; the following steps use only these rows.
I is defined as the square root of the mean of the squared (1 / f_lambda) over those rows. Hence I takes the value 0.150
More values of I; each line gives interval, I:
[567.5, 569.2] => 0.144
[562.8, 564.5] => 0.125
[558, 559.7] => 0.140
